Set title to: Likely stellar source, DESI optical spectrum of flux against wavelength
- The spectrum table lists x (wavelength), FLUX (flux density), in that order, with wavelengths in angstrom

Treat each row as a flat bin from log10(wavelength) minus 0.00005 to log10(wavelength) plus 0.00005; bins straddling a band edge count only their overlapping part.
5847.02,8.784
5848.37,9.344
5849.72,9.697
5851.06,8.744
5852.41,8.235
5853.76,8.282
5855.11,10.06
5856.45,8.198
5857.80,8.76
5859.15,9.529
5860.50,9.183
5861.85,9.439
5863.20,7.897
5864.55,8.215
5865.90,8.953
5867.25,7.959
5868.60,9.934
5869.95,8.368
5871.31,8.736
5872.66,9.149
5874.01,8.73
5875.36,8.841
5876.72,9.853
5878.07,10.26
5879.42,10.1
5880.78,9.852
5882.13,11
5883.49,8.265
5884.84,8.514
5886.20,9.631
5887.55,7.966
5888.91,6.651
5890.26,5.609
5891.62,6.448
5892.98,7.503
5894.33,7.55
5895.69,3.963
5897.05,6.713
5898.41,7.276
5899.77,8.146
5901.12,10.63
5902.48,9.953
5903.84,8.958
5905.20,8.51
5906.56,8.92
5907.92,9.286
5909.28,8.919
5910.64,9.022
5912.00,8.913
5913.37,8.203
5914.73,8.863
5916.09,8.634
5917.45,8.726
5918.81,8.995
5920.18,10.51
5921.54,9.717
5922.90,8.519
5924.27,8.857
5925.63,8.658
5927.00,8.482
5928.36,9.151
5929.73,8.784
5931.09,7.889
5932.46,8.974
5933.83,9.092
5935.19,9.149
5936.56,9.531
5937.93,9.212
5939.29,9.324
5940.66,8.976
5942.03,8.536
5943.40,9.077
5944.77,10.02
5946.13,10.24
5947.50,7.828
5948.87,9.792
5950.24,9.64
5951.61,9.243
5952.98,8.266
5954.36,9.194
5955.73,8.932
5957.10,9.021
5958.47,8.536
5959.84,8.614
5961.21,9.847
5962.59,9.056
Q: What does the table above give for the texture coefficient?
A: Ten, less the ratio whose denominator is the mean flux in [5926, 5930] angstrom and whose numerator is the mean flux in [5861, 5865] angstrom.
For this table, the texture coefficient 9.03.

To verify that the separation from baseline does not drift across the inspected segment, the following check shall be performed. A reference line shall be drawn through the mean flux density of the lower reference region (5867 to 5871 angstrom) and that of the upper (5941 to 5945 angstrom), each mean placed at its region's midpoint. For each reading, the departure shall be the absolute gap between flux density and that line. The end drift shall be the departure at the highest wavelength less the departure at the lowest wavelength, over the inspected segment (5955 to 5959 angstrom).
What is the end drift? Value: 0.4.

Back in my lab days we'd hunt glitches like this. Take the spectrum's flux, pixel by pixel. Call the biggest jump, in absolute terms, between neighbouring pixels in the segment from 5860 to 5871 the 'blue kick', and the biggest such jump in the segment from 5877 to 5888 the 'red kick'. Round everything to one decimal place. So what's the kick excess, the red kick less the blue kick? 0.8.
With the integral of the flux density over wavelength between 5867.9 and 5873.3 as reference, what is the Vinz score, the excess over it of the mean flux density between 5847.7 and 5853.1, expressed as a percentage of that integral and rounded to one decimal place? -81.6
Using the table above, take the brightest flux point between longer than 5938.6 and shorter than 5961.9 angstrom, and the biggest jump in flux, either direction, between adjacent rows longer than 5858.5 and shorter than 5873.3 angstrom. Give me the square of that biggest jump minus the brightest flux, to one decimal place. -6.3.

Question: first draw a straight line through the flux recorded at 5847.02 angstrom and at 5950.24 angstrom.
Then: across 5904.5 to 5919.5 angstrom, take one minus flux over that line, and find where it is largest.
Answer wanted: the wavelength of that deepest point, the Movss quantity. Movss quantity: 5913.37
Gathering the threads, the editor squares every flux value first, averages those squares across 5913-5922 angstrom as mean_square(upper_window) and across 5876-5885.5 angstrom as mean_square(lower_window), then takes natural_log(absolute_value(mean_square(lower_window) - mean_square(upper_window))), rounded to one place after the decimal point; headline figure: 2.4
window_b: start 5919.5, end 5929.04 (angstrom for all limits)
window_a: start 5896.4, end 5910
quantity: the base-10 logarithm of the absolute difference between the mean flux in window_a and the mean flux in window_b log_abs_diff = -0.4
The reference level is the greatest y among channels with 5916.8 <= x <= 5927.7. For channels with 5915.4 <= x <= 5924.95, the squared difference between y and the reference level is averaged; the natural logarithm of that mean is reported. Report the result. 0.85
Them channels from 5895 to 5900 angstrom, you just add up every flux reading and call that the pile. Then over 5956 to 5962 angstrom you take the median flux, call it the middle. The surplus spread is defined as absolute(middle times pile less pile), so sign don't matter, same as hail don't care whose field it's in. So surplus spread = 204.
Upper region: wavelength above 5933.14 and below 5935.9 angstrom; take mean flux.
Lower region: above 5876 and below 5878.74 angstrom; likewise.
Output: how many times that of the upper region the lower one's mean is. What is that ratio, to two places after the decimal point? 1.10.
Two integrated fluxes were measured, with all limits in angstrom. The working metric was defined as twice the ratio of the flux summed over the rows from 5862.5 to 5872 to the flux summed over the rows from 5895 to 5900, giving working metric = 4.6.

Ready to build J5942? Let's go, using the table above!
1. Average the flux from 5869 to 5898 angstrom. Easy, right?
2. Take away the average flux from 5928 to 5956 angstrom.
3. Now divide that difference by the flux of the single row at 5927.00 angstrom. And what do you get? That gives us -0.096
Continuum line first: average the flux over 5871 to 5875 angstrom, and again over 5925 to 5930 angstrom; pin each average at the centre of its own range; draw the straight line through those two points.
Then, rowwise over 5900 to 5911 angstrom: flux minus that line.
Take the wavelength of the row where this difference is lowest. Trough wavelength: 5905.20 angstrom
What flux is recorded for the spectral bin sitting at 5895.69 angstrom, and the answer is 3.963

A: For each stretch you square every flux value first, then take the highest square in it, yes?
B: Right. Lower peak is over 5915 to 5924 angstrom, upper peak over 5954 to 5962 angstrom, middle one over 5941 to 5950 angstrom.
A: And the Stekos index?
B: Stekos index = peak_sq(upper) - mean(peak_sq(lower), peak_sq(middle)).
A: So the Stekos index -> -11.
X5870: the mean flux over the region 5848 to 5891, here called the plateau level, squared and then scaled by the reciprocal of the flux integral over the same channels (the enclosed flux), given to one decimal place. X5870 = 0.2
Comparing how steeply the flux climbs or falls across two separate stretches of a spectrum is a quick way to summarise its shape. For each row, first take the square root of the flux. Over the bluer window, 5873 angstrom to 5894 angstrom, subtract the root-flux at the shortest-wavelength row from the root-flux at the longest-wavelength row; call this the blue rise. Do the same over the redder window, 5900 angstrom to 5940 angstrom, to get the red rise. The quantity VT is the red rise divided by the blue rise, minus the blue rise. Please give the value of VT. 1.2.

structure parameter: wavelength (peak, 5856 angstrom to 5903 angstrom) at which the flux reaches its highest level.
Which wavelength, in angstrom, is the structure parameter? 5882.13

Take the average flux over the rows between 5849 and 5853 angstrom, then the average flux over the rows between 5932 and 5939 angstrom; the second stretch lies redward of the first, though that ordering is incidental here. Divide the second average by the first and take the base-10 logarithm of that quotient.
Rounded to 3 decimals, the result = 0.014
